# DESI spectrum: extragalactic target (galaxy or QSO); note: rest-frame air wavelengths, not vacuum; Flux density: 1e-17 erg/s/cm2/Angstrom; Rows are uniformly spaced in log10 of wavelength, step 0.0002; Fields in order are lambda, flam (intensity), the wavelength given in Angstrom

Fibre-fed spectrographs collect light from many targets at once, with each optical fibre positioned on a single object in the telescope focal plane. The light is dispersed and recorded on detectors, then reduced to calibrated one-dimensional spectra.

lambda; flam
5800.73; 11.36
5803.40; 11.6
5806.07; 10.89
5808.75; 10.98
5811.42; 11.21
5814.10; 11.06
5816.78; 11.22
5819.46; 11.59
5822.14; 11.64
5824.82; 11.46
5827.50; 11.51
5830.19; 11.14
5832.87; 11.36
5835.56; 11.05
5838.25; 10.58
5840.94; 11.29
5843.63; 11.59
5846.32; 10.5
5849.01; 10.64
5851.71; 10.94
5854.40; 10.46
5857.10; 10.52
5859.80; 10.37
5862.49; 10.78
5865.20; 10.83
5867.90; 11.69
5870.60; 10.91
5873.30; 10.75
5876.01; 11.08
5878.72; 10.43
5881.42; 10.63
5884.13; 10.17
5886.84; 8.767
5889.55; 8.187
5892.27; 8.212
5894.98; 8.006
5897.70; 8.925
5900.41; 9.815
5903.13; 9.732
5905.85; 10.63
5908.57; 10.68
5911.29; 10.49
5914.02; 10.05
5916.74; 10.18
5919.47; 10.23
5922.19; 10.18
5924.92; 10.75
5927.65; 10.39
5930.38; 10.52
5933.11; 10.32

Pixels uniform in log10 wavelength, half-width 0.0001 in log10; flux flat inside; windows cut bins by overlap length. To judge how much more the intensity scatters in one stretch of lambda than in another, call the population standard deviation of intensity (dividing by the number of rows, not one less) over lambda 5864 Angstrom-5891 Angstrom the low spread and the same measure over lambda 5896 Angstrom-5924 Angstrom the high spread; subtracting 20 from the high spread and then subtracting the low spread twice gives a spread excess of -21.5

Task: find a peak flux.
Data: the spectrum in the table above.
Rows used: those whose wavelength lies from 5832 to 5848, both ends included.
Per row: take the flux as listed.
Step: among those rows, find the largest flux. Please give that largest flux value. 11.59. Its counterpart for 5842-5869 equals 11.69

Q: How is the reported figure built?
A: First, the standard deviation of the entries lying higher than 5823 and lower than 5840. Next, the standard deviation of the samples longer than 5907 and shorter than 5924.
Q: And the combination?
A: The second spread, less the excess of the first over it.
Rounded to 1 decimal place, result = 0.1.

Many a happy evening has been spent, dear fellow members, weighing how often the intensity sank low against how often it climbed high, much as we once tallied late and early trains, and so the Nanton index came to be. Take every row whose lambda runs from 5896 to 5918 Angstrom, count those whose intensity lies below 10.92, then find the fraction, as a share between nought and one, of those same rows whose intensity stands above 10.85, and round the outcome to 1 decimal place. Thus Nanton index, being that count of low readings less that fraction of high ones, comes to 8.0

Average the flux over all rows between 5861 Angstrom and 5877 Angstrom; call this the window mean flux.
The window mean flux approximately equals 11.0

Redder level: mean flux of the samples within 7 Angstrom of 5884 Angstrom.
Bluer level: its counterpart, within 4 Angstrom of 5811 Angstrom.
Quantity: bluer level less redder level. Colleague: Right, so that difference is 1.4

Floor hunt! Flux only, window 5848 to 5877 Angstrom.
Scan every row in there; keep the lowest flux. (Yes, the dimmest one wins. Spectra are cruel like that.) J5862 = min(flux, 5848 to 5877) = 10.37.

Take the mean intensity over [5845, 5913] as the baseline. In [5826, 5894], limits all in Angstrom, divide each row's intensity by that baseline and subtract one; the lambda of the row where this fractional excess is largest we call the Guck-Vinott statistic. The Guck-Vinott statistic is 5867.90 Angstrom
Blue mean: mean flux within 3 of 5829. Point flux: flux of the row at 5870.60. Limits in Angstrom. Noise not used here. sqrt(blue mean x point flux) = 11.1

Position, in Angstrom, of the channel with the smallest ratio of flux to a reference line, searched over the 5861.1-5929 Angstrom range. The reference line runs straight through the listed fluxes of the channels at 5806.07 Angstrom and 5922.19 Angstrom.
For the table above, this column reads 5894.98 Angstrom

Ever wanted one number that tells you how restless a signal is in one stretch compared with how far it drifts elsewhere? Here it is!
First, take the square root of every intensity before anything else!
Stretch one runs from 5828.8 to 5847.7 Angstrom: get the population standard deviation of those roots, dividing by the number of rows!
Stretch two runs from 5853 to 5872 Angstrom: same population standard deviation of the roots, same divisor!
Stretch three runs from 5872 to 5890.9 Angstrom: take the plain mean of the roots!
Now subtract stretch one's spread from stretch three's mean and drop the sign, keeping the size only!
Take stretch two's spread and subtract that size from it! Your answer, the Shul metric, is -3.04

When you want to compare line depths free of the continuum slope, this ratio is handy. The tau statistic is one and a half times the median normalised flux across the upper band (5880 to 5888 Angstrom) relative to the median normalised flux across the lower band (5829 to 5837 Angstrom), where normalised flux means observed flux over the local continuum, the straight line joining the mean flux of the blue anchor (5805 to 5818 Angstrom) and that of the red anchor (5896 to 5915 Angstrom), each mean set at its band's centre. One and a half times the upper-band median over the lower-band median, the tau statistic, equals 1.45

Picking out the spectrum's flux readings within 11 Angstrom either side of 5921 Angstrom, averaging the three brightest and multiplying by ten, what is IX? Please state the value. 106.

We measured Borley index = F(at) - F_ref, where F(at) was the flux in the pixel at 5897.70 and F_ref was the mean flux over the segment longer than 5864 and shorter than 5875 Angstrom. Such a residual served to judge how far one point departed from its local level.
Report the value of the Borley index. -2.1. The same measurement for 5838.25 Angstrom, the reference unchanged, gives -0.5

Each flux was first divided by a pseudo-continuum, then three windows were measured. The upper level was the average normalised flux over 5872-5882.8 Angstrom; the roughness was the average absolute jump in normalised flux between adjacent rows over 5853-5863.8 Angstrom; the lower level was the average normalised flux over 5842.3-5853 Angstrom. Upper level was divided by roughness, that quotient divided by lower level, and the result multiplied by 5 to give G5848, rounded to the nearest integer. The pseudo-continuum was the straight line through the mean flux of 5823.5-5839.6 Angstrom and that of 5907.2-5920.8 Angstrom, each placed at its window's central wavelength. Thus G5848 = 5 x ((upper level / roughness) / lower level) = 255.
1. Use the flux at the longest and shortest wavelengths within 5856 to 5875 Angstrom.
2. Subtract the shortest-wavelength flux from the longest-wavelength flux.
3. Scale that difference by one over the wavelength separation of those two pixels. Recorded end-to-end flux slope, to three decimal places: 0.014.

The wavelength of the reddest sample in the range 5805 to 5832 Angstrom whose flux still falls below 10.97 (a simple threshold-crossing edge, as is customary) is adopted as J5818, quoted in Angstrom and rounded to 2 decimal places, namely 5806.07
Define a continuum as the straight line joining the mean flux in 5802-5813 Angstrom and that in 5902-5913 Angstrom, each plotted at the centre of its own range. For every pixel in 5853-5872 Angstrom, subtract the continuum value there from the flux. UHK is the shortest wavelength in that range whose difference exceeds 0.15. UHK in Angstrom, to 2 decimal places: 5867.90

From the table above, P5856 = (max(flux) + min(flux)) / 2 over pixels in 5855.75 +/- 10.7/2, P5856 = 10.7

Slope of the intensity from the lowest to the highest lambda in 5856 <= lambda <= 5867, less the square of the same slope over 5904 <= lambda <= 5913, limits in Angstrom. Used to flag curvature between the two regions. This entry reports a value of 0.038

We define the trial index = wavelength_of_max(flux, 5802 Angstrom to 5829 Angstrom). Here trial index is 5822.14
